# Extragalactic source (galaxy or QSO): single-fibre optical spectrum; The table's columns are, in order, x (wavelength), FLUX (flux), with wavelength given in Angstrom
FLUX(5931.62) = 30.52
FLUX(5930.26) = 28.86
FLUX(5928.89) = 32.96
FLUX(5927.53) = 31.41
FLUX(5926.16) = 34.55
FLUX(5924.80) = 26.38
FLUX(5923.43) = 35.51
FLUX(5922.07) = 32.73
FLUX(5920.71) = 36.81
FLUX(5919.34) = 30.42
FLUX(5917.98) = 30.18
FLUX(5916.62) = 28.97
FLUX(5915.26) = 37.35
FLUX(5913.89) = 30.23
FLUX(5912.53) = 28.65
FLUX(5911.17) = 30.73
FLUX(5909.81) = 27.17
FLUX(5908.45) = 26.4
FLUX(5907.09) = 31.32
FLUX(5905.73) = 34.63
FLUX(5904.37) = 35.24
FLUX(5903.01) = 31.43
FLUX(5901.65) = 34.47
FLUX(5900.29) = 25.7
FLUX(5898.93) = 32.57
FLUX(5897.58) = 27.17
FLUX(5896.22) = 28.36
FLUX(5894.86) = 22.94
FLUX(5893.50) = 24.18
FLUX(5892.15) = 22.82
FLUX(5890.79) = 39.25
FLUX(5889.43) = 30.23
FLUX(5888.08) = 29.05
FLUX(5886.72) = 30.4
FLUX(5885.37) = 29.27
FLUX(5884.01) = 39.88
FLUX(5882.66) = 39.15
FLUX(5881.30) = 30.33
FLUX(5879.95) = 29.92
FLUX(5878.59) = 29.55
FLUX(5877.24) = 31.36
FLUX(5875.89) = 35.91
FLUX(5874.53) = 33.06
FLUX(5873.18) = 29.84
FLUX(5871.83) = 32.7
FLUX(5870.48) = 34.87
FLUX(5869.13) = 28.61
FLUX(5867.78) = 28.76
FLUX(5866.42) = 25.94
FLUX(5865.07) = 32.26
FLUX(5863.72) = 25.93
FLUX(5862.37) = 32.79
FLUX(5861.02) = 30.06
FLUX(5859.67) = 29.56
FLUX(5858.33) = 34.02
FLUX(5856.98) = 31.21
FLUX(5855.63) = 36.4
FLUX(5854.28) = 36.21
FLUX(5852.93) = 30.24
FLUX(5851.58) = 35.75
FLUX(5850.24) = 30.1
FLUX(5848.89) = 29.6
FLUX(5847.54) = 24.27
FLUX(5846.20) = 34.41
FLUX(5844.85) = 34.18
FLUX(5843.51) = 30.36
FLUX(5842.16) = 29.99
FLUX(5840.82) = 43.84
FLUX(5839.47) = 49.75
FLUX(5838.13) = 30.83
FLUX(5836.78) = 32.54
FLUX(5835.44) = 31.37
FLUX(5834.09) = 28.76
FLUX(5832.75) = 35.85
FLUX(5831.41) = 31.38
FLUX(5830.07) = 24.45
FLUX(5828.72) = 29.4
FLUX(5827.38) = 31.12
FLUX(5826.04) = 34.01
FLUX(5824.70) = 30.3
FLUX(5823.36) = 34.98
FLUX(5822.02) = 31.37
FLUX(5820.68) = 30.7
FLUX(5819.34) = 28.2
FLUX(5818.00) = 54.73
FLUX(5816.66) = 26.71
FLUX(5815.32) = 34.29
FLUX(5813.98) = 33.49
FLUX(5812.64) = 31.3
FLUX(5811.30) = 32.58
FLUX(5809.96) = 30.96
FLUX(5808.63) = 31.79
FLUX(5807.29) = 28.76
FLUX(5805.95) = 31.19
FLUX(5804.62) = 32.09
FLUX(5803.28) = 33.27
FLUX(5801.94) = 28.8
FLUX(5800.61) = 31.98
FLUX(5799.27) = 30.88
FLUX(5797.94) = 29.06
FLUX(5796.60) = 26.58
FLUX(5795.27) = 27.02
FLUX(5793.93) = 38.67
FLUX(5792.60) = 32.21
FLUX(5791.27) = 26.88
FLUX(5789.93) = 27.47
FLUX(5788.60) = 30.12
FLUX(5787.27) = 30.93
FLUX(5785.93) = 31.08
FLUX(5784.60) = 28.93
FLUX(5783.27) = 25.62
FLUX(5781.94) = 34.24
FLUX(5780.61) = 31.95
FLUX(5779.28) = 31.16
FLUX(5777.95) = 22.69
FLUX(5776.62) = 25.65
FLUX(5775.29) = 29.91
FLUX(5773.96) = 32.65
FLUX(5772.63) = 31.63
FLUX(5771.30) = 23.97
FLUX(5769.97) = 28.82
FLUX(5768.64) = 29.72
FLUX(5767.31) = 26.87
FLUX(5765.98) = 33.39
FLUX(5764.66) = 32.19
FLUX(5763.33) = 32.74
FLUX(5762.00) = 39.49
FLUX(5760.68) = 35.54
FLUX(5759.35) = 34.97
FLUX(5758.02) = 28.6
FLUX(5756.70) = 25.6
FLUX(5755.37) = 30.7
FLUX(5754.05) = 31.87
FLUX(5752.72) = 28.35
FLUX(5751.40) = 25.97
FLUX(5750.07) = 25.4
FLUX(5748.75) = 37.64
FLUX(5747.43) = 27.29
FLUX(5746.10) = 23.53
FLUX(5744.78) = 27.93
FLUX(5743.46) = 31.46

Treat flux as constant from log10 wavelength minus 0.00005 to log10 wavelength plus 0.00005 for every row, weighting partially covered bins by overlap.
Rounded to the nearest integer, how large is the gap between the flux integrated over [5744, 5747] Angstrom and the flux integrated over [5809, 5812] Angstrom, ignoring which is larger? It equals 17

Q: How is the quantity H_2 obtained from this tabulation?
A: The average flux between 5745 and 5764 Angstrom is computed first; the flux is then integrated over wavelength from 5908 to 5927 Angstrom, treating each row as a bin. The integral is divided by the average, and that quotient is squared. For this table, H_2 378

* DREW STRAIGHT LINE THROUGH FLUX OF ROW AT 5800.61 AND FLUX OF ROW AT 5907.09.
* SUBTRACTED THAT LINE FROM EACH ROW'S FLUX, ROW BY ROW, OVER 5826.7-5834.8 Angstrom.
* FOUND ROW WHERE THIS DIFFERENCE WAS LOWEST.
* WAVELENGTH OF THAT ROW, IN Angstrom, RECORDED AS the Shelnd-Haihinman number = 5830.07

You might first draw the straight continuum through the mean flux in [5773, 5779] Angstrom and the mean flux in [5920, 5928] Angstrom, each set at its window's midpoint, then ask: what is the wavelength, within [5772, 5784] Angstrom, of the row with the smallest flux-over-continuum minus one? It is 5777.95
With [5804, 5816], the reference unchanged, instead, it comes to 5807.29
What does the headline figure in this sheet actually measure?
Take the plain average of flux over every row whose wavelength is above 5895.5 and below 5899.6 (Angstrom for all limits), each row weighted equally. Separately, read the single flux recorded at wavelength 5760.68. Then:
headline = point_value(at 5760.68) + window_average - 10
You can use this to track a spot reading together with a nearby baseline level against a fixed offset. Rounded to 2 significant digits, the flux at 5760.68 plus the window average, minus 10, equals 55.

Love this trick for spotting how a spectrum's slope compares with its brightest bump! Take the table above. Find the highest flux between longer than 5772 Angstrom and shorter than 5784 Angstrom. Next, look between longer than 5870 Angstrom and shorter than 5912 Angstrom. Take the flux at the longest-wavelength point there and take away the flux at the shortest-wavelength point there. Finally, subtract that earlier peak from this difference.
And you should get -38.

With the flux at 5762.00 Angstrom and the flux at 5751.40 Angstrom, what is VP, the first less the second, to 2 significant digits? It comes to 14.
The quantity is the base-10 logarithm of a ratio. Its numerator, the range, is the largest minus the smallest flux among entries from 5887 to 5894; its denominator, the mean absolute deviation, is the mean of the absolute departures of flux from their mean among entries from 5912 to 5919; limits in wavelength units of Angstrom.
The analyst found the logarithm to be 0.82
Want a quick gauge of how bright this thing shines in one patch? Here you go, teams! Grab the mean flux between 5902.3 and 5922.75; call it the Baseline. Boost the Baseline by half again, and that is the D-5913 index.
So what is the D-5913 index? 47.2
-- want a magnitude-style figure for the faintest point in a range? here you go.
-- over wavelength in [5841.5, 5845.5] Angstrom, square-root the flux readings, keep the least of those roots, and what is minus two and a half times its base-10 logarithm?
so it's -1.85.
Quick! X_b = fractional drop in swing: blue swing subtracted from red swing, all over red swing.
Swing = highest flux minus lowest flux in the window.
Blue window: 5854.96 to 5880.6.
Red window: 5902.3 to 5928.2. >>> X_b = 0.0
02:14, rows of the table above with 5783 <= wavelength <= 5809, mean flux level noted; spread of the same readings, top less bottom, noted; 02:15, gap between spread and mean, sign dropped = 17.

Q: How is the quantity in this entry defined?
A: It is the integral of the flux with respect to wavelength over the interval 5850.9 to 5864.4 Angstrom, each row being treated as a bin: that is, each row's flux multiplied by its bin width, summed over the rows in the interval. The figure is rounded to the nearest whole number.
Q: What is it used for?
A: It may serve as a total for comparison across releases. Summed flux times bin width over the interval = 435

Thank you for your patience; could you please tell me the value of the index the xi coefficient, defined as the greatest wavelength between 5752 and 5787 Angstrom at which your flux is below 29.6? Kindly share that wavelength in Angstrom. 5784.60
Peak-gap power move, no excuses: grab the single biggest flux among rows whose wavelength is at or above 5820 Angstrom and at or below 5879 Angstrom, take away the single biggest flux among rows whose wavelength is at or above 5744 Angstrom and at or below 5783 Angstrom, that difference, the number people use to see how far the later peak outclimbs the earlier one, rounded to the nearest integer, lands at 10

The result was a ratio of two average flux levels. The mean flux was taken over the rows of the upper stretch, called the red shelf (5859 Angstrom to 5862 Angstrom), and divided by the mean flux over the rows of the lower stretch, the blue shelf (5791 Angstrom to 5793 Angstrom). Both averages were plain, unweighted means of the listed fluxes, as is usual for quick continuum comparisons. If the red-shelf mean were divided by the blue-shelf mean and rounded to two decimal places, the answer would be 1.01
